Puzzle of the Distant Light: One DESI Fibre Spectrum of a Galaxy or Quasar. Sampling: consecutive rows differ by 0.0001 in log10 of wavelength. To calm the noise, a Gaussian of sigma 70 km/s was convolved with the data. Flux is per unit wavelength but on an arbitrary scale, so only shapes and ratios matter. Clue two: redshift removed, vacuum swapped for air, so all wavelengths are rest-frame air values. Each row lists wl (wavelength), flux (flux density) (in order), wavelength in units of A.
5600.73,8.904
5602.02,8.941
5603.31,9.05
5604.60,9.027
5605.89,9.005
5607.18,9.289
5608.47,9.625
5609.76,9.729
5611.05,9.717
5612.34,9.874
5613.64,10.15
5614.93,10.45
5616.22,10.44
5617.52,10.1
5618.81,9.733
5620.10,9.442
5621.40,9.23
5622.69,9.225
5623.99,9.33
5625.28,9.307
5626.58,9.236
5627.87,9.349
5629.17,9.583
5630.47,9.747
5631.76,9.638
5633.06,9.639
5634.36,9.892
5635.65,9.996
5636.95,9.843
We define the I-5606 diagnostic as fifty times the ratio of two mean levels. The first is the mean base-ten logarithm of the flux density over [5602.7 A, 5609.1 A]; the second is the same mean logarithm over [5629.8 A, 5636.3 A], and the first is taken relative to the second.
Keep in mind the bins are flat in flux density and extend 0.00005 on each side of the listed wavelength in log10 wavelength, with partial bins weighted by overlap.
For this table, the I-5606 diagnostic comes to 48.6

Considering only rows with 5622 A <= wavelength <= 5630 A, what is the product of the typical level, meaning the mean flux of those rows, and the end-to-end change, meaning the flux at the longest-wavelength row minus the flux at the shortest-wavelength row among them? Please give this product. 3.3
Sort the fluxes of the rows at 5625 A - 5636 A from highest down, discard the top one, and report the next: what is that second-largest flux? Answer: 9.892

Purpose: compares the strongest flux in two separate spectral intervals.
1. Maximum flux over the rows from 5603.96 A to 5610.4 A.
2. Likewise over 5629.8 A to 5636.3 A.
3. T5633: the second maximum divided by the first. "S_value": 1.03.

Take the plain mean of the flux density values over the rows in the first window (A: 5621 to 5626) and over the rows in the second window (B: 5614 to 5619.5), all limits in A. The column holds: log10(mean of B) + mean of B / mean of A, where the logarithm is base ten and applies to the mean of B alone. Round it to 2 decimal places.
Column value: 2.11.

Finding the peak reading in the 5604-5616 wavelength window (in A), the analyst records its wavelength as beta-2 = 5614.93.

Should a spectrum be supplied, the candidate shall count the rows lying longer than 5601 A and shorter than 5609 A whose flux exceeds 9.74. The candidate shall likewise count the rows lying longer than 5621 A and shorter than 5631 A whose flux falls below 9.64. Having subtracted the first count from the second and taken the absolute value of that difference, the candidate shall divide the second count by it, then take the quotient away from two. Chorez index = 1.0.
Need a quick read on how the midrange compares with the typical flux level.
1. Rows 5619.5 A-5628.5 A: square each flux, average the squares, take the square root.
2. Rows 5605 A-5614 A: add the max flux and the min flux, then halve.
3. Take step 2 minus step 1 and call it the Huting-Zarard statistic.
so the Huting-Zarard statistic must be 0.27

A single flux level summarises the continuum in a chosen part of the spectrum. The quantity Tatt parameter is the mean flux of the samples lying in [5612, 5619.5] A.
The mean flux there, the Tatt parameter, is 10.1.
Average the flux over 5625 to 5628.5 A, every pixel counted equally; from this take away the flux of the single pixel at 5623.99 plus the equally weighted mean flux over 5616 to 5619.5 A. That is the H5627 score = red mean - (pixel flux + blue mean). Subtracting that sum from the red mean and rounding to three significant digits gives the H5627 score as -10.1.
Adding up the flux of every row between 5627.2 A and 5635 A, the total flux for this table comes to 57.8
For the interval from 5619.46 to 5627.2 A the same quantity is 55.8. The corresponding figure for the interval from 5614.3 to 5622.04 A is 59.4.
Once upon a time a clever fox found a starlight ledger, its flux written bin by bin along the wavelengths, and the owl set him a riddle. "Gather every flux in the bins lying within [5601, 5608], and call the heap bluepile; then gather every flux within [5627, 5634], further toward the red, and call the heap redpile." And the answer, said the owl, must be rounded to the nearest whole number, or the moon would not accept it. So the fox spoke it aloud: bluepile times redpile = 2173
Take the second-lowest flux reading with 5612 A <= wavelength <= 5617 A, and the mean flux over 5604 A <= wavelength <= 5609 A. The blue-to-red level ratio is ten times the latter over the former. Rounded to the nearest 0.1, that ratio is 9.1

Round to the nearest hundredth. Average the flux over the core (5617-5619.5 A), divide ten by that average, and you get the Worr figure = 1.01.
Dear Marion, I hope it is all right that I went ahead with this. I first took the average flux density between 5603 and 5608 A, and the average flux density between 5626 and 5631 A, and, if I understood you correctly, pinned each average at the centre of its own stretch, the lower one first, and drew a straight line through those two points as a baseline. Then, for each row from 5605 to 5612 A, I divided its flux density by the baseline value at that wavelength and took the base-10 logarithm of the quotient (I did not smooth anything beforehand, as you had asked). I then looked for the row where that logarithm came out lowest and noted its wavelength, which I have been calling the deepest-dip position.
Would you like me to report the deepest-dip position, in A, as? 5605.89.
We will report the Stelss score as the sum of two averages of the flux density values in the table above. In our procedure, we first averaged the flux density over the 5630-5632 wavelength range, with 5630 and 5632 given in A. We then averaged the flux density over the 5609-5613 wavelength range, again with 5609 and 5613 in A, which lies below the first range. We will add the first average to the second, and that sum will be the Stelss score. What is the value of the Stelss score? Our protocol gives 19.5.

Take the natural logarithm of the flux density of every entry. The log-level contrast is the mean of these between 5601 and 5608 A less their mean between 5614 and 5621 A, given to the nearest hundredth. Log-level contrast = -0.10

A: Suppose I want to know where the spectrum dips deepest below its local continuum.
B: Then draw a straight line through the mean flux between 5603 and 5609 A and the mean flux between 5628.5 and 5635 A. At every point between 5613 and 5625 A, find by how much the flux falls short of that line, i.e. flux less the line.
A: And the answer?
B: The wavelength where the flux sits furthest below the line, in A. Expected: 5622.69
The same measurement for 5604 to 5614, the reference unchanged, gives 5605.89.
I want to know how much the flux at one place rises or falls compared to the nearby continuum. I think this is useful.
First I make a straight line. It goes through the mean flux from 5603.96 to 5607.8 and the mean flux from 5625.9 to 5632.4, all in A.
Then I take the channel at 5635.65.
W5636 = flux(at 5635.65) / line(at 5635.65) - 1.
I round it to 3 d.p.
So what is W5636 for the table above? 0.039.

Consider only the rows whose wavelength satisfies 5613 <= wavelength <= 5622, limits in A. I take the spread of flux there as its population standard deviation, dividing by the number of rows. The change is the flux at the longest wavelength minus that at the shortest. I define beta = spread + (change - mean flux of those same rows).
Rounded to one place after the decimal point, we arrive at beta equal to -10.4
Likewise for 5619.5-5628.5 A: -9.3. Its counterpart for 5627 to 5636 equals -8.8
